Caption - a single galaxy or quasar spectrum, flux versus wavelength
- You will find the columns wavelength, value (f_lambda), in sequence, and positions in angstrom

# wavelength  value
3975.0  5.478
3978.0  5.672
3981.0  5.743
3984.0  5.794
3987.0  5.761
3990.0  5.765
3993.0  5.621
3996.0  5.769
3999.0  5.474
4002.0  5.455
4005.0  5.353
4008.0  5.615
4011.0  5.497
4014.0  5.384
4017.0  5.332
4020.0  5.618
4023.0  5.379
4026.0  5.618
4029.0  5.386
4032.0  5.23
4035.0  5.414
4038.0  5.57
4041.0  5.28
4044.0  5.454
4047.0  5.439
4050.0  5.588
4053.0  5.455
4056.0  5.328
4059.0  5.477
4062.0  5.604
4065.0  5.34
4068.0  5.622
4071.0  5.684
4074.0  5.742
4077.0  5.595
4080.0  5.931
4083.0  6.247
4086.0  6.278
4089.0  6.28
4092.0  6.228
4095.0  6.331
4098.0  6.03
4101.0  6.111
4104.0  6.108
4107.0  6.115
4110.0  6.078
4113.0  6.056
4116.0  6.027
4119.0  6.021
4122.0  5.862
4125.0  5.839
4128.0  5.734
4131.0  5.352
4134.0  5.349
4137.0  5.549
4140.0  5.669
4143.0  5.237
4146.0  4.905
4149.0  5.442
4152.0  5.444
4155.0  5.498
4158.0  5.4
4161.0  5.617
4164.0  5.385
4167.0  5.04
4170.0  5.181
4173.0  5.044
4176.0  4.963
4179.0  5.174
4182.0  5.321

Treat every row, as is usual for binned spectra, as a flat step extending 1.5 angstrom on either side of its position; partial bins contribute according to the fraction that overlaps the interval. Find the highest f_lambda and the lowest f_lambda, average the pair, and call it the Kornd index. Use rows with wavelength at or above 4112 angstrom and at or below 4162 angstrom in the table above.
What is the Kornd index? 5.48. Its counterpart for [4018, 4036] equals 5.42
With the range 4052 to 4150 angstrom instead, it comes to 5.62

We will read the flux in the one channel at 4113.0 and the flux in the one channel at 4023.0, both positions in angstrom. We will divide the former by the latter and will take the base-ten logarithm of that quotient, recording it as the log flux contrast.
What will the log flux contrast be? 0.05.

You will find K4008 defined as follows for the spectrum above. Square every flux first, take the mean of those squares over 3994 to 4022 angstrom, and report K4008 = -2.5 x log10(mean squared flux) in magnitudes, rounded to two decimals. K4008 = -3.70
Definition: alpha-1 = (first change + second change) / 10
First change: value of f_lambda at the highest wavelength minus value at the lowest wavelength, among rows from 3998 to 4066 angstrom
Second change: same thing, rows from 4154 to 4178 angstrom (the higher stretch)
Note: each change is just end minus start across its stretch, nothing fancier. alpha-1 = -0.07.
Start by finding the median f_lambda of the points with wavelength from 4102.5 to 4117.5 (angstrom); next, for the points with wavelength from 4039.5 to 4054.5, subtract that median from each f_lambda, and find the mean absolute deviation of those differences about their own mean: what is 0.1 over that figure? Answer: 1.49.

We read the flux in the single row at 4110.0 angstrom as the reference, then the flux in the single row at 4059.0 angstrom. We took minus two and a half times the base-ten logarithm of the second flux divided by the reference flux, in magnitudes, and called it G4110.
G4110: 0.11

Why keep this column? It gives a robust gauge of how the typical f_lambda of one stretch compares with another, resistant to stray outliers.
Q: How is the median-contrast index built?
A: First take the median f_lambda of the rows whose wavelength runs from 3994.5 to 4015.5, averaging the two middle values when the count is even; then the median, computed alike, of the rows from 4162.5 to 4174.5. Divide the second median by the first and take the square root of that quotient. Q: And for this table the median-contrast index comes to 0.97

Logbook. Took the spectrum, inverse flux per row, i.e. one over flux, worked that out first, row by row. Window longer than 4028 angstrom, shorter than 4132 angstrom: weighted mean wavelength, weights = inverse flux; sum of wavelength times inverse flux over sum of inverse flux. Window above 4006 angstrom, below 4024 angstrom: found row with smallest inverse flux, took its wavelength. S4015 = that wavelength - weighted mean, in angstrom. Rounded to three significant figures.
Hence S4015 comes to -58.9 angstrom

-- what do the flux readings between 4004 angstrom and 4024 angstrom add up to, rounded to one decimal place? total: 38.2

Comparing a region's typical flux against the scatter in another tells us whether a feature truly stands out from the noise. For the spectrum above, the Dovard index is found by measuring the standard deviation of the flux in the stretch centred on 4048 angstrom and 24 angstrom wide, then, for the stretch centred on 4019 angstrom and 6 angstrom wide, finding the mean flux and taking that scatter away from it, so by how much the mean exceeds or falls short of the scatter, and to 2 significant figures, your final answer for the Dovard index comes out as 5.4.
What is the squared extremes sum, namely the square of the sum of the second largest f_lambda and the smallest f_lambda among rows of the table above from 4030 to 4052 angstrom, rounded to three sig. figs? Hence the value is 117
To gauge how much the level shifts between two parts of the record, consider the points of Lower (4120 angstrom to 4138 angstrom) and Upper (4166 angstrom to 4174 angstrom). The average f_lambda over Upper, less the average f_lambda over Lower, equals -0.53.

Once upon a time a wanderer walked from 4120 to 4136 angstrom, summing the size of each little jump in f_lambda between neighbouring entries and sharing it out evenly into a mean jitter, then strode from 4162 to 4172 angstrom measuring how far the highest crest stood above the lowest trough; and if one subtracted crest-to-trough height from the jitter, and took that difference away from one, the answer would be 1.22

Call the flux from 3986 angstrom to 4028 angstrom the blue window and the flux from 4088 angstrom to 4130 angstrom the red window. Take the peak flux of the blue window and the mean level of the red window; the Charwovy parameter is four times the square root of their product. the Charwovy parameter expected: 23.6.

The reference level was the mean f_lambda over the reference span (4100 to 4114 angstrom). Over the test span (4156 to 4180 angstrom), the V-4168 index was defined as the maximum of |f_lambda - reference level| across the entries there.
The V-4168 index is 1.1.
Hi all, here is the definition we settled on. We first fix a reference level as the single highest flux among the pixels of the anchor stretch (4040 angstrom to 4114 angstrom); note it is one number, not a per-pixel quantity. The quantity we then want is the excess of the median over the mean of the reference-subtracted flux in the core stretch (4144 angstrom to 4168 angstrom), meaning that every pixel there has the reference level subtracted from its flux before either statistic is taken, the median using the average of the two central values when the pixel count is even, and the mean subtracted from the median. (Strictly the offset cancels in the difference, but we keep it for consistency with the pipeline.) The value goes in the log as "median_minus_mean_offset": 0.08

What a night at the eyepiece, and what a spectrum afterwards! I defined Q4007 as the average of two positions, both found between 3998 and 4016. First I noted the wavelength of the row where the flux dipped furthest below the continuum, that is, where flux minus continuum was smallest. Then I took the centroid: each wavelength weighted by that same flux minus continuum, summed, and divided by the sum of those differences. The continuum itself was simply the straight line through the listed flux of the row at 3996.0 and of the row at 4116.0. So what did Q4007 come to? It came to 4005.9 angstrom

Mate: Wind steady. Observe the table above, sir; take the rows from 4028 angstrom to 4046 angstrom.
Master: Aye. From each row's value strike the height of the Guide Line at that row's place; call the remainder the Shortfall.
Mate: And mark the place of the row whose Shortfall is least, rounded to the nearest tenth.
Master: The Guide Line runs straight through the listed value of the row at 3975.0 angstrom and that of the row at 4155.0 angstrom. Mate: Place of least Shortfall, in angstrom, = 4032.0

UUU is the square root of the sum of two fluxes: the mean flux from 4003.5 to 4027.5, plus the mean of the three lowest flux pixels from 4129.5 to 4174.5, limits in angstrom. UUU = 3.24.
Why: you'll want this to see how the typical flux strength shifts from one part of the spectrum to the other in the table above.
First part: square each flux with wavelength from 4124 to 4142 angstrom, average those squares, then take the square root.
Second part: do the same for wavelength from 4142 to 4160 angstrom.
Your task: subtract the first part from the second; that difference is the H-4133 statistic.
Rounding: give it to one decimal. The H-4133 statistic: -0.3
